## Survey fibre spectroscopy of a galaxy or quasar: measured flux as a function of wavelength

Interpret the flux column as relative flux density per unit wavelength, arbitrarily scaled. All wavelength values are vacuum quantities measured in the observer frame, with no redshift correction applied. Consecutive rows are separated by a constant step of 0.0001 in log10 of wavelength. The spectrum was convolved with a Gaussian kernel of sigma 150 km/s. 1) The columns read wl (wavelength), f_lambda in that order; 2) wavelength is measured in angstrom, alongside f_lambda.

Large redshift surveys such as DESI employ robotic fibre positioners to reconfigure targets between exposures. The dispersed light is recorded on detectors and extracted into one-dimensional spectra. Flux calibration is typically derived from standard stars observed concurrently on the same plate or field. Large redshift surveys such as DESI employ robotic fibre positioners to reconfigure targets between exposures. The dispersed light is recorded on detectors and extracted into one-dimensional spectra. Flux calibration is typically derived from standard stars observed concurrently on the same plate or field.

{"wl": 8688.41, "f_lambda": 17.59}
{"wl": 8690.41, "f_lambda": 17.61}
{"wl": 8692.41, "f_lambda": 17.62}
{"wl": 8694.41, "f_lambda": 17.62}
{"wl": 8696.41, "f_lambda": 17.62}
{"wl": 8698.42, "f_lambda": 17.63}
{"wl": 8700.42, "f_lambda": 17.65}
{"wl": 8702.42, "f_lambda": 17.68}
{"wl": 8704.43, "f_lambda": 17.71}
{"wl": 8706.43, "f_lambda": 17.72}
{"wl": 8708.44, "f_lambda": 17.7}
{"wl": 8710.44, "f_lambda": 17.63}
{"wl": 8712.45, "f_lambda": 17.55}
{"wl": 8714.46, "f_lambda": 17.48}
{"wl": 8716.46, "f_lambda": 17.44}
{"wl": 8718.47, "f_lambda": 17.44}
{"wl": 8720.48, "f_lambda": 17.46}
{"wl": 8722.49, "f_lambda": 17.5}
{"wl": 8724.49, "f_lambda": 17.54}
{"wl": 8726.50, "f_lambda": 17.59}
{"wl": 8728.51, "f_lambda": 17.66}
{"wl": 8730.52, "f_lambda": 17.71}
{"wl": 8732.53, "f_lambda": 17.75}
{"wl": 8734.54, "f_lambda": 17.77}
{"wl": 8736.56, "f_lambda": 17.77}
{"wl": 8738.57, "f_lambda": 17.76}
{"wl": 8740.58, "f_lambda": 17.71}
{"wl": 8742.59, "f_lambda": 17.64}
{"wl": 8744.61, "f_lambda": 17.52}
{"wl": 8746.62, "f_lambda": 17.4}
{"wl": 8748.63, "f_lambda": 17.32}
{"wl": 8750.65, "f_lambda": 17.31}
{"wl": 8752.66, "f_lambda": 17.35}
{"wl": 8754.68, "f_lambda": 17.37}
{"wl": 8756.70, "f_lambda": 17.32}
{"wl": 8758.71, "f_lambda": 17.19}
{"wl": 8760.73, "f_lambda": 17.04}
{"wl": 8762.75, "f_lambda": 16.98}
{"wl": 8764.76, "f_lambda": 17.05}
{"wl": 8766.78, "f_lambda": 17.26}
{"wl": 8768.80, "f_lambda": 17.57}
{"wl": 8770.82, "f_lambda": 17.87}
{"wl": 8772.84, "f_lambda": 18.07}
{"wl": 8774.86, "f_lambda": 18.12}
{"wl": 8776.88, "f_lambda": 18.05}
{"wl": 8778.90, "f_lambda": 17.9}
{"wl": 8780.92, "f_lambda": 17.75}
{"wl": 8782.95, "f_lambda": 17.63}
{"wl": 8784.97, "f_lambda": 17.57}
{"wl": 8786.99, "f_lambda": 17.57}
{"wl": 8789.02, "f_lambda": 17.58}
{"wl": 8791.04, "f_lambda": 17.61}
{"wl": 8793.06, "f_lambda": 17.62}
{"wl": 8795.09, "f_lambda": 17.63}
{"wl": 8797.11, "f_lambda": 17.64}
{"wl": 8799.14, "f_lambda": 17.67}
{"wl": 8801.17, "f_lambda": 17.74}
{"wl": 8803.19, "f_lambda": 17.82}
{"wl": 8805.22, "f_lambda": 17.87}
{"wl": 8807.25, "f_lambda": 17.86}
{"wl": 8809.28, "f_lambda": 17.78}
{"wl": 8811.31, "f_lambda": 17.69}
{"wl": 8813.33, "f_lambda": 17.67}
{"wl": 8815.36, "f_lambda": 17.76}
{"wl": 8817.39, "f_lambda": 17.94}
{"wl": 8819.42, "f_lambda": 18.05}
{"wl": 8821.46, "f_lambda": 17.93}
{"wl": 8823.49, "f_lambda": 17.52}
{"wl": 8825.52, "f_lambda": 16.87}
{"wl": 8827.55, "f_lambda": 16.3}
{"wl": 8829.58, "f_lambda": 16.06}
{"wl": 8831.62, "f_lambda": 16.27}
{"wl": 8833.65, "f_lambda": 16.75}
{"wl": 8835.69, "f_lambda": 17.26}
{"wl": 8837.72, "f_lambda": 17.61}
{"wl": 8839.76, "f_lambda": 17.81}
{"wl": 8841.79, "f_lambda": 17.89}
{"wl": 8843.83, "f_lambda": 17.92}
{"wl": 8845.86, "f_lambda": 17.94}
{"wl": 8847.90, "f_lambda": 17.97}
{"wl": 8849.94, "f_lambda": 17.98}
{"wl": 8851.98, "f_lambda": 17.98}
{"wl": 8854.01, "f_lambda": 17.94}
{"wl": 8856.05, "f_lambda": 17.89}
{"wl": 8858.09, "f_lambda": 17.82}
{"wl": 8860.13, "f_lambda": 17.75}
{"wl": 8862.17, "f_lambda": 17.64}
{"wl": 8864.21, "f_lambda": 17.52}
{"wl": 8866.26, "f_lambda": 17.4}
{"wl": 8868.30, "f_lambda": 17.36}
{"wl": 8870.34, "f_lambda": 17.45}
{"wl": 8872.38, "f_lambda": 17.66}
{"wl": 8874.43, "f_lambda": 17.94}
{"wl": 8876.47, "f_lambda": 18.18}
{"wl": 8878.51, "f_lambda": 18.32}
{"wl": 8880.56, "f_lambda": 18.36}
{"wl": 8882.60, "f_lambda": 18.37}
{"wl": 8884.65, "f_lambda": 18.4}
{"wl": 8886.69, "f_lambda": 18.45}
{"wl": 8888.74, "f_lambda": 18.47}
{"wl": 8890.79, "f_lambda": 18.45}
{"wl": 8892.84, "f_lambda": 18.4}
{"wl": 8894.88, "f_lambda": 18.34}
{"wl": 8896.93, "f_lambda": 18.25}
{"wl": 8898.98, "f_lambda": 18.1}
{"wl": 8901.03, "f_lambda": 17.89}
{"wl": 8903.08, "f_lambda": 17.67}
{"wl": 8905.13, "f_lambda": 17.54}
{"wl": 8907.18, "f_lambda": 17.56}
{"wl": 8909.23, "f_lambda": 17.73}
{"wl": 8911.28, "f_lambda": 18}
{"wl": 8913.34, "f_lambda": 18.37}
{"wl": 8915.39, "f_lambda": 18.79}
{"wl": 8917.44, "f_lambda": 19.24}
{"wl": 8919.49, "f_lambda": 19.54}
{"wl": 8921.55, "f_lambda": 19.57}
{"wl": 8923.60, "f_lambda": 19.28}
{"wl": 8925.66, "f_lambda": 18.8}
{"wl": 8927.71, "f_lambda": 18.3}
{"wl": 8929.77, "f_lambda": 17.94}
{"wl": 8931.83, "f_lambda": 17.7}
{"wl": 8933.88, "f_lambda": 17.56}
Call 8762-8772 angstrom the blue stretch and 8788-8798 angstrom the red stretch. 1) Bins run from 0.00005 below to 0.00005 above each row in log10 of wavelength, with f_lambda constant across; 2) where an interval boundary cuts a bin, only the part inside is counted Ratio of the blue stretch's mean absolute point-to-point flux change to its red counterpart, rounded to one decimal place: 14.8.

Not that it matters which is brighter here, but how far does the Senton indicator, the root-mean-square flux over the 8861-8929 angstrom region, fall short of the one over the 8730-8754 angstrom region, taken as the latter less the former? -0.6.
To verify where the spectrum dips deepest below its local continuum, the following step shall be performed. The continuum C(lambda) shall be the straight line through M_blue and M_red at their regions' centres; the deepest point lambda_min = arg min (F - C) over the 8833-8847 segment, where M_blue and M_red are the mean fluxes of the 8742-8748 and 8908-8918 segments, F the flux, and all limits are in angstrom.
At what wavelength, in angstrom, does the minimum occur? 8833.65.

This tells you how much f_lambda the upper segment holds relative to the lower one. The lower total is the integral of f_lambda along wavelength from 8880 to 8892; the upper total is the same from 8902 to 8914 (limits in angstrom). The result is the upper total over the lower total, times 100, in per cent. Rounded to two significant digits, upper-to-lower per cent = 97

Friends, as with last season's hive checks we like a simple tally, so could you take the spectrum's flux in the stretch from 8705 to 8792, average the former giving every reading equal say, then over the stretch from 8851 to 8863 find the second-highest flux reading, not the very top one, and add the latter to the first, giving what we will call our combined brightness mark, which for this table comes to 35.5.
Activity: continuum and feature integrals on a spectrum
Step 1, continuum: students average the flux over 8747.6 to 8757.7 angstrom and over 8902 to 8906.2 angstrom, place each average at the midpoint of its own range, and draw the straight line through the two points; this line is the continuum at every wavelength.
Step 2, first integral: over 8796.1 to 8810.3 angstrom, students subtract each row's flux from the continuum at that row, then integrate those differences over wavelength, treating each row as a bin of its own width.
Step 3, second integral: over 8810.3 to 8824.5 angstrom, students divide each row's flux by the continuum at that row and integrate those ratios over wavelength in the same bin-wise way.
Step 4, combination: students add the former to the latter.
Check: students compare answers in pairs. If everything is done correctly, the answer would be 10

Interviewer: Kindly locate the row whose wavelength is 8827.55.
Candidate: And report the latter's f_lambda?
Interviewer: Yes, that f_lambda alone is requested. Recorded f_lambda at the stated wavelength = 16.3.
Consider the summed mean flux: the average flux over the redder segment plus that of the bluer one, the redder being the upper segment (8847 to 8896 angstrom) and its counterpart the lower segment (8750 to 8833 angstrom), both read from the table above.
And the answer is 35.5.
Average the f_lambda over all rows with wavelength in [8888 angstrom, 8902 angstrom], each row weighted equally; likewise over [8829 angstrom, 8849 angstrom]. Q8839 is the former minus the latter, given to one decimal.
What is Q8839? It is 0.9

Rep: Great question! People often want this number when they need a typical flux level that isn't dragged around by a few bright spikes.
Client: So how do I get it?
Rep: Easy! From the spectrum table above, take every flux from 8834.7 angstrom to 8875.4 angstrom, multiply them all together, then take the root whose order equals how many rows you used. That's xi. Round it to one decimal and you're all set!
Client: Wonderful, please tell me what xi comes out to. 17.7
